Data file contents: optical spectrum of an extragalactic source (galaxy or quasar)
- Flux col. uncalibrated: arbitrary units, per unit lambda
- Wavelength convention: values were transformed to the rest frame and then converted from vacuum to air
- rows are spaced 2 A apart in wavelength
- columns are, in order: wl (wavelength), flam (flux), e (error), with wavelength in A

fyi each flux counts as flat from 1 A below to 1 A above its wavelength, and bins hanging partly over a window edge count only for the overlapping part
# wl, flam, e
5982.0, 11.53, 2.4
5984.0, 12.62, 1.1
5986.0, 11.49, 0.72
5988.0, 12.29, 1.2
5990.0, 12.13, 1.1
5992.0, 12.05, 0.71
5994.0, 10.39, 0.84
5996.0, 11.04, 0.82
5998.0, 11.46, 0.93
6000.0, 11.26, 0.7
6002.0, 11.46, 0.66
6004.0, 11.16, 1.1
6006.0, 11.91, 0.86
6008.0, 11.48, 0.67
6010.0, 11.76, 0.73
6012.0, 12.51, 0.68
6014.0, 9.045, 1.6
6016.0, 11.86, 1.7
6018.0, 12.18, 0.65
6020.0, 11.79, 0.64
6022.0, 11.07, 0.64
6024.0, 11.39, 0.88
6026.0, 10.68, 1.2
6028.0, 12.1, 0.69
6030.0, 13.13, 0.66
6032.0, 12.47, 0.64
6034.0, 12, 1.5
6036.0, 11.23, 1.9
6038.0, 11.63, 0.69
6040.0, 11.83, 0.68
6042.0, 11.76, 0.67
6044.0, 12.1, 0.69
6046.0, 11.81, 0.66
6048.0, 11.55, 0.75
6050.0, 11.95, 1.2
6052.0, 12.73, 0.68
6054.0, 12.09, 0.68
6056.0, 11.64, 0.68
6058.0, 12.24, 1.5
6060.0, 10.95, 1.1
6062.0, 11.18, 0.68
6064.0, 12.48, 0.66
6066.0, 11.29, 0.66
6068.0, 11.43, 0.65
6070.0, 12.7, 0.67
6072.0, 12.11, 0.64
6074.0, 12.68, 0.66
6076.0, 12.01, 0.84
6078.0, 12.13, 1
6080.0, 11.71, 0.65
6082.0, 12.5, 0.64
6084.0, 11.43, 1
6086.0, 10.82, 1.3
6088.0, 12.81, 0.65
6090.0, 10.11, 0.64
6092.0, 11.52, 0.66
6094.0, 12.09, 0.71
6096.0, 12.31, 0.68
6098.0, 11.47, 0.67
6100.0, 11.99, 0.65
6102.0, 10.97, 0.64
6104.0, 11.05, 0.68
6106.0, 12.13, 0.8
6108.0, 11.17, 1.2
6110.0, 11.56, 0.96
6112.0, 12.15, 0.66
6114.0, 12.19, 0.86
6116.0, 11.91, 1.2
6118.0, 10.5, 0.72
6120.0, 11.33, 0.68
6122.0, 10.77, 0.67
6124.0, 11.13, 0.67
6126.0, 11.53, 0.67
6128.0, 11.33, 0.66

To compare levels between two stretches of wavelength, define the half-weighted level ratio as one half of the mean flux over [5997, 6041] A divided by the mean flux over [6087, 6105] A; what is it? 0.501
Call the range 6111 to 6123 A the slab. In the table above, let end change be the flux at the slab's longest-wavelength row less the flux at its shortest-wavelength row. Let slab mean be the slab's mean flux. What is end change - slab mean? -12.9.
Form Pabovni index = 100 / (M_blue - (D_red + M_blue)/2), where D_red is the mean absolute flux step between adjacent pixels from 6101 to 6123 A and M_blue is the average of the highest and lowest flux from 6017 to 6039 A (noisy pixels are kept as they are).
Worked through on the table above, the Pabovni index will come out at 17.7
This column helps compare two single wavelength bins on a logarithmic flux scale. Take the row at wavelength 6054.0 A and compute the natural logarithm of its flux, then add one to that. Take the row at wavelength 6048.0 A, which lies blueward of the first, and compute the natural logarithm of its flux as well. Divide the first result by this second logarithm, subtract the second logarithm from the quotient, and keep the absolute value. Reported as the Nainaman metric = 1.02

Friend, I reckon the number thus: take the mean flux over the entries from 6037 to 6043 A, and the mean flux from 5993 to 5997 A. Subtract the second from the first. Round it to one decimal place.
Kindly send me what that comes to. 1.0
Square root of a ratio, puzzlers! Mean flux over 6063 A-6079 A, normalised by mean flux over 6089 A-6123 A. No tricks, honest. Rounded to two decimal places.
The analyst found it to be 1.03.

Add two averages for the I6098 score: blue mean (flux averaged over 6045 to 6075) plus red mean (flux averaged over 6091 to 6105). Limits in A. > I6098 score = 23.6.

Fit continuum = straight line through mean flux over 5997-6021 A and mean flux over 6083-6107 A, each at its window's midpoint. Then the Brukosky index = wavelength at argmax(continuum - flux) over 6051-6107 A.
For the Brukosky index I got 6090.0 A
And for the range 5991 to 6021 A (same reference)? 6014.0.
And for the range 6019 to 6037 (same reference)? 6026.0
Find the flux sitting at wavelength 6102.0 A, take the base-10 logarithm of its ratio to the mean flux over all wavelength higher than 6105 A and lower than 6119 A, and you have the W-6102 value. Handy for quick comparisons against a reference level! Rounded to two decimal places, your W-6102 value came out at -0.03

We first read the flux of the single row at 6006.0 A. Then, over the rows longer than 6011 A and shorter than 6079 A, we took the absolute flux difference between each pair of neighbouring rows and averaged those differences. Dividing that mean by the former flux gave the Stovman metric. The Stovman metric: 0.063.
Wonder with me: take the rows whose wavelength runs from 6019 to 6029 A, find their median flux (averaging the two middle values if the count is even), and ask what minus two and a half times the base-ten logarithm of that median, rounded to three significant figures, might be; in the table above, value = -2.64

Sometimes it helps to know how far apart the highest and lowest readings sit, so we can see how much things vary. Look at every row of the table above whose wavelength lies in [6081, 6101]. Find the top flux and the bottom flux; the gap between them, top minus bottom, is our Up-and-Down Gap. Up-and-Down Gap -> 2.7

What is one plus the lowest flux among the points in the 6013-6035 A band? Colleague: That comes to 10.0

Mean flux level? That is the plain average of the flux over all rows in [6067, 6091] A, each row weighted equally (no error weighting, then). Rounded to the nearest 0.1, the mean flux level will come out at 11.9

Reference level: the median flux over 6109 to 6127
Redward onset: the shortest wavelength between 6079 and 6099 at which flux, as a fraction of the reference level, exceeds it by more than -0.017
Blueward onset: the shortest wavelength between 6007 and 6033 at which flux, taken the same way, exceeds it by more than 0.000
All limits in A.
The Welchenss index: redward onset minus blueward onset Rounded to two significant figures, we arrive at 70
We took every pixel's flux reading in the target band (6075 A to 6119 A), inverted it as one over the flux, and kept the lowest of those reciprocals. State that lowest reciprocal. 0.0781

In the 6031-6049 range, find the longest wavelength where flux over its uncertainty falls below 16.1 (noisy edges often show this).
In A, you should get 6048.0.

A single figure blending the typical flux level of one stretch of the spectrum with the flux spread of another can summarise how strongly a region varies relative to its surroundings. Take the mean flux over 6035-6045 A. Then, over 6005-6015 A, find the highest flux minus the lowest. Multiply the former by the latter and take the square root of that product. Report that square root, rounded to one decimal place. 6.4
